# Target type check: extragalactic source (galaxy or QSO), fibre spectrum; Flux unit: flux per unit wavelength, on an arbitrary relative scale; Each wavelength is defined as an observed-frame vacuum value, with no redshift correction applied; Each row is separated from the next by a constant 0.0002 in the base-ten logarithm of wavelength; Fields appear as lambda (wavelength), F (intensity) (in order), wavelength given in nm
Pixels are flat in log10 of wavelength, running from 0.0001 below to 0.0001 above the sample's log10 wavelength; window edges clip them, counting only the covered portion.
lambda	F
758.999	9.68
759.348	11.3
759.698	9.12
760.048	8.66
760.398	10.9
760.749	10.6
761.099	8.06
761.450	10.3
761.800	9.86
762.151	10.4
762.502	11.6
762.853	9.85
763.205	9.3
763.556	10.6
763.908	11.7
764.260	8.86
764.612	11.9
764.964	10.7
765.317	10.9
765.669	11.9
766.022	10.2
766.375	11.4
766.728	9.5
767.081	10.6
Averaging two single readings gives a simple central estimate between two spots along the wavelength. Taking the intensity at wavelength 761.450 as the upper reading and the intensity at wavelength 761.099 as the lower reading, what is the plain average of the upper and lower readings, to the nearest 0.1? 9.2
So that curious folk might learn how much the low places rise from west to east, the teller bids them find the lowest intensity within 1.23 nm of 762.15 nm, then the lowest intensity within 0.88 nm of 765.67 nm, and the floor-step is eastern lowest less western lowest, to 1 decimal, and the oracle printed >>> 2.1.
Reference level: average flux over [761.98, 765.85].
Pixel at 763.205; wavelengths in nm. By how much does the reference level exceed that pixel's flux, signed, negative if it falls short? 1.40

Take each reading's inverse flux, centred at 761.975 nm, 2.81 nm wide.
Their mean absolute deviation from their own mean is 0.0076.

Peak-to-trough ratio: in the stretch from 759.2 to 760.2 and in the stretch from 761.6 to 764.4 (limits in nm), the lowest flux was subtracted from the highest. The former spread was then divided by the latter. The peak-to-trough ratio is 0.93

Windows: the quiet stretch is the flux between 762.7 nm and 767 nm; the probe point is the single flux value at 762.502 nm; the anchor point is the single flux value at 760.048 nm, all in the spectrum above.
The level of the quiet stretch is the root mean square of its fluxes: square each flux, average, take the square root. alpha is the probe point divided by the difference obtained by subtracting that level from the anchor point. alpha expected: -6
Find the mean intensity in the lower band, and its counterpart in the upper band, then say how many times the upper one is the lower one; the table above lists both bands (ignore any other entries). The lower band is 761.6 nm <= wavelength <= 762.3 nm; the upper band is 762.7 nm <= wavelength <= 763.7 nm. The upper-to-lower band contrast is 0.98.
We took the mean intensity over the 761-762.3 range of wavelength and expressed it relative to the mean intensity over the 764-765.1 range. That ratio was 0.921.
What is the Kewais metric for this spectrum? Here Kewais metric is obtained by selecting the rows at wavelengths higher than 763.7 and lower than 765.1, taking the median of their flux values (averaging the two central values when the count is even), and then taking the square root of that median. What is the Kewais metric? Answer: 3.35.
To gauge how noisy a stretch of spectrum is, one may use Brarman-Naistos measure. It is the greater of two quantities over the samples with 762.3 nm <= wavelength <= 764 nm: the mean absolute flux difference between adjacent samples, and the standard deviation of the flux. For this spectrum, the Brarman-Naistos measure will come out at 1.2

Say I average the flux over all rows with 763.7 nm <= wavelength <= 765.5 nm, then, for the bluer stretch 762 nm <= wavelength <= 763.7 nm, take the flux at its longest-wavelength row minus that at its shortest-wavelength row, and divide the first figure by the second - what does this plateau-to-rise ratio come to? 54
